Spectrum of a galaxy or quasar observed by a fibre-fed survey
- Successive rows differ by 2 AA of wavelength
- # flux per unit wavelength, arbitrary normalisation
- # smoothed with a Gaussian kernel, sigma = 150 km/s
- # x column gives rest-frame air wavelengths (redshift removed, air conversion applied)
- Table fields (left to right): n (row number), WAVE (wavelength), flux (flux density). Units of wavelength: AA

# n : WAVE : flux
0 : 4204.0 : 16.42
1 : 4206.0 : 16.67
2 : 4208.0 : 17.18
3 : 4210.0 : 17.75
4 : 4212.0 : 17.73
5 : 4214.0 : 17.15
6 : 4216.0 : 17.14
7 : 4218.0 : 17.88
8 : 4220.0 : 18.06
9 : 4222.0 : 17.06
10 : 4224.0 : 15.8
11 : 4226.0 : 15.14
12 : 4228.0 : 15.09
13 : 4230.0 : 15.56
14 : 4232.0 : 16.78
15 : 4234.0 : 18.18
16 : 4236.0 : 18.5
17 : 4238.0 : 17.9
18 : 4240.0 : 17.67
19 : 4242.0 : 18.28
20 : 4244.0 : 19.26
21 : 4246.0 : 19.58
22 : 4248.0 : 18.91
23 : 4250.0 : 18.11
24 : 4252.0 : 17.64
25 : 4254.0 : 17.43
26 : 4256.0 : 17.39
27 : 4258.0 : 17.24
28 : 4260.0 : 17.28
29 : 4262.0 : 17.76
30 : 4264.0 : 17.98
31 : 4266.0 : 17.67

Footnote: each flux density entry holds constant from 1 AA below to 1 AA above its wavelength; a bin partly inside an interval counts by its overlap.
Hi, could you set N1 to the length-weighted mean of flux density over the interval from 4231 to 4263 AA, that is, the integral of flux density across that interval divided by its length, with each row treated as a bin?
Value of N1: 18.0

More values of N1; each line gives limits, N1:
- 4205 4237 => 17.0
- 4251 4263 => 17.5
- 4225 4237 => 16.5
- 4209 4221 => 17.6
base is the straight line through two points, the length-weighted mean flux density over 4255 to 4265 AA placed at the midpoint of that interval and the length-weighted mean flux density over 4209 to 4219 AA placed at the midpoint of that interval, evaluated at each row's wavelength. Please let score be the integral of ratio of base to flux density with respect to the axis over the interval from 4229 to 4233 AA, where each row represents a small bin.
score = 4.3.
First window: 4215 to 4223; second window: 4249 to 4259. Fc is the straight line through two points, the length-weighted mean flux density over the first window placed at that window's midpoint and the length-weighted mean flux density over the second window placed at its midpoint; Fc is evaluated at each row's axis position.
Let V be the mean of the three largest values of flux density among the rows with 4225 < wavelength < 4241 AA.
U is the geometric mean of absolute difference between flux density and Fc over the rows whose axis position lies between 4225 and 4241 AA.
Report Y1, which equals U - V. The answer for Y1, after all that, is -17.4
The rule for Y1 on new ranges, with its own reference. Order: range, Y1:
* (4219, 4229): -15.8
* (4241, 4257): -18.8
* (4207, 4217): -17.3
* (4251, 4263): -17.4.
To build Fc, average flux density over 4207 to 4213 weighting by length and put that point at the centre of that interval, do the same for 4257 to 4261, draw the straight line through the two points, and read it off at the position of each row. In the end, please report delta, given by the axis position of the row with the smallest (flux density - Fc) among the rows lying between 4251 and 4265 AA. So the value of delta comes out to 4258.0 AA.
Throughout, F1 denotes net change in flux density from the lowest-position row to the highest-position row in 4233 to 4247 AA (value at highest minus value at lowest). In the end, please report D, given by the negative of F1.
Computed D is -1.4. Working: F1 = 1.4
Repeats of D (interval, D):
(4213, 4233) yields 0.4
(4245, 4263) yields 1.8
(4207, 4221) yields -0.9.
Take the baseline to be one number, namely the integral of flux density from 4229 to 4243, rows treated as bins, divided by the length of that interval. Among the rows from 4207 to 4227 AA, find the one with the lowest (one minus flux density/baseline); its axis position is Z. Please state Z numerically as 4220.0 AA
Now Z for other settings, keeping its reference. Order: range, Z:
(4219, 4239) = 4236.0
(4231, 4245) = 4244.0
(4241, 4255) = 4246.0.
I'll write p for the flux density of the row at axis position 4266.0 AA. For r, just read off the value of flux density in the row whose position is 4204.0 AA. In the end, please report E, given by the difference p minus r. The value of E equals 1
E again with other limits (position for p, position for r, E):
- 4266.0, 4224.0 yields 2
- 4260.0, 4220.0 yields -1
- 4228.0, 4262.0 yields -3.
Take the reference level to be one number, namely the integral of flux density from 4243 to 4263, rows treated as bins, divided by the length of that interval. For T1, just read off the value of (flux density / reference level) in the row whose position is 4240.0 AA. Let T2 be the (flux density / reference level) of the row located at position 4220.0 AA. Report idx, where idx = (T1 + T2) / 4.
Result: 0.495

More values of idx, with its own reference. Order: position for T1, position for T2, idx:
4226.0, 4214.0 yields 0.447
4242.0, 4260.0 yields 0.492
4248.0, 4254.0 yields 0.503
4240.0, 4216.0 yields 0.482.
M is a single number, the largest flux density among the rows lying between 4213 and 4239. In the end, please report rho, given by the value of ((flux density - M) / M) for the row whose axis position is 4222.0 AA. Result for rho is -0.078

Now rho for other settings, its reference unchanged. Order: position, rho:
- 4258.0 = -0.068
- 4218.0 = -0.034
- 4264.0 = -0.028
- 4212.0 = -0.042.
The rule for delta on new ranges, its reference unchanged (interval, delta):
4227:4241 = 4228.0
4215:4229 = 4228.0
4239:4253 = 4240.0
